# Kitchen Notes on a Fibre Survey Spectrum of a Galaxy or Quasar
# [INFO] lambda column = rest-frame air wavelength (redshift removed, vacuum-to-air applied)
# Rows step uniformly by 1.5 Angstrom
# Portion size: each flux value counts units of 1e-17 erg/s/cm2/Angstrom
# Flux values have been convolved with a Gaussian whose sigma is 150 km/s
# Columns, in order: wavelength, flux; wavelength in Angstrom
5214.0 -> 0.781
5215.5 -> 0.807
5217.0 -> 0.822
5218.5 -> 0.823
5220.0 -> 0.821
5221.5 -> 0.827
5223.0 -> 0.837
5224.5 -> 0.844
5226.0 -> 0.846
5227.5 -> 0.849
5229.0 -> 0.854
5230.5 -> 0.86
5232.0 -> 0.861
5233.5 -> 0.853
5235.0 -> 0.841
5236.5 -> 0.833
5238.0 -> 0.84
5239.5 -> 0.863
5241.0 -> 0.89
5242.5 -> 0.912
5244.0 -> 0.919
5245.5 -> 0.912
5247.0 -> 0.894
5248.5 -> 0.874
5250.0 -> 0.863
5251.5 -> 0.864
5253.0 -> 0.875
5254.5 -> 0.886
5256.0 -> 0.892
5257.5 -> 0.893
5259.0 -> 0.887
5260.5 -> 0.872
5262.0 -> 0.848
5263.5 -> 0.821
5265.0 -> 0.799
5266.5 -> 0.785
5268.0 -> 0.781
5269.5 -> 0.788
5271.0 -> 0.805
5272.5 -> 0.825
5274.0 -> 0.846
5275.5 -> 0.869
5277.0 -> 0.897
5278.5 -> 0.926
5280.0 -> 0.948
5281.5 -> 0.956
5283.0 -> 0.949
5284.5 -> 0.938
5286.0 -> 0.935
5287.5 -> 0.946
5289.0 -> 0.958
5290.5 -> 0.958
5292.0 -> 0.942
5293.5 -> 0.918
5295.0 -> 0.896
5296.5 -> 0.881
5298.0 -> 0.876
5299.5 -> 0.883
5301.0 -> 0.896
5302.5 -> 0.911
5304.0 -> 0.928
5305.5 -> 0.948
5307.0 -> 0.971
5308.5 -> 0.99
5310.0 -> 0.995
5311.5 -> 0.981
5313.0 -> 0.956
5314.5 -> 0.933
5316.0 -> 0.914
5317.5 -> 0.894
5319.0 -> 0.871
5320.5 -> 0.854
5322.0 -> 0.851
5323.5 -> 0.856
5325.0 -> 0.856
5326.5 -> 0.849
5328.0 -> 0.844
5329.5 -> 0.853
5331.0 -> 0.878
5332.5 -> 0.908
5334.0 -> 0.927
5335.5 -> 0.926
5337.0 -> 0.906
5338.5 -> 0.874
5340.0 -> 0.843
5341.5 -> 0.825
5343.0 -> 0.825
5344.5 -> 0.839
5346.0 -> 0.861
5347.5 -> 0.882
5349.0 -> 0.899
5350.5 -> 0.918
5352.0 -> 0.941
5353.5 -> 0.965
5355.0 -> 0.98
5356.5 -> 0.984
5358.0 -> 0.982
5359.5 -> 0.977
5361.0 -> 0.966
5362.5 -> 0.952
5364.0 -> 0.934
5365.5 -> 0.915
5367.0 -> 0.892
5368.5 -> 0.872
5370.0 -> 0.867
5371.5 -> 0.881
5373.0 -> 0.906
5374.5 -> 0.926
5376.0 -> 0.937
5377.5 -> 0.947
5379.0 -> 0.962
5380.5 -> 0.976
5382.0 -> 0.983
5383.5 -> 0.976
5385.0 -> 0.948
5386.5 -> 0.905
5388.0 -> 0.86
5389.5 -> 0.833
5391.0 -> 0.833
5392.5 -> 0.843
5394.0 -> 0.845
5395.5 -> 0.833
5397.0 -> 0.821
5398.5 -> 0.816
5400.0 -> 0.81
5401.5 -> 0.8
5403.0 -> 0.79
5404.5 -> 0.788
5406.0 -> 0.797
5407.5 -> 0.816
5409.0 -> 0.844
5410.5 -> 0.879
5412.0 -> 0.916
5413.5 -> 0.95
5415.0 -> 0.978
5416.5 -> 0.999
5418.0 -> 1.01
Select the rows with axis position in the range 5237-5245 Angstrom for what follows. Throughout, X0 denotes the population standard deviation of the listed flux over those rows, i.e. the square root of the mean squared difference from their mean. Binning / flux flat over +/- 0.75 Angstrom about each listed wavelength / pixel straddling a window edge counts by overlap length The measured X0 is 0.030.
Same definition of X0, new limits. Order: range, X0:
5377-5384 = 0.013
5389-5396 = 0.005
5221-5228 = 0.008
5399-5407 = 0.008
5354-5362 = 0.006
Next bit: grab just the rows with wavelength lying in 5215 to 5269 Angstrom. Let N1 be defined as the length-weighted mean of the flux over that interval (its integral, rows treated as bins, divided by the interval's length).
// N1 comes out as 0.85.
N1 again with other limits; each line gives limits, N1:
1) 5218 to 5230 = 0.84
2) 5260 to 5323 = 0.90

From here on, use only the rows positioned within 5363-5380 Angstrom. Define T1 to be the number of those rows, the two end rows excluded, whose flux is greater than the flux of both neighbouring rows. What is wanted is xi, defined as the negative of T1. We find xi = 0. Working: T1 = 0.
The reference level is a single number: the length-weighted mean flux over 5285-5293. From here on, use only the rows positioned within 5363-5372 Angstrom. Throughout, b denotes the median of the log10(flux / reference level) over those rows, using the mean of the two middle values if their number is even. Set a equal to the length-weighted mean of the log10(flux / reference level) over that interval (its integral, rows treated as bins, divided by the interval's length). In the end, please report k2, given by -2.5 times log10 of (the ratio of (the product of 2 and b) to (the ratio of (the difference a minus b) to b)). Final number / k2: 1.0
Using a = -0.024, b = -0.028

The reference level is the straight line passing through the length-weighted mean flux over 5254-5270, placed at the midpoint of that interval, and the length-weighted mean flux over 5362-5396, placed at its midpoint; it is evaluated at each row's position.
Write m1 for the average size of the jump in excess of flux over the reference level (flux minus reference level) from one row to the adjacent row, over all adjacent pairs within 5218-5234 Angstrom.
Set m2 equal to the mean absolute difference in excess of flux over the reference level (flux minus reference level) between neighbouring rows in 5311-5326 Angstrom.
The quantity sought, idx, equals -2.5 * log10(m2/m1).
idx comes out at -1.4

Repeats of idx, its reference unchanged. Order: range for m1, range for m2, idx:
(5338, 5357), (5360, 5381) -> 0.1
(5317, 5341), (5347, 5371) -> 0.0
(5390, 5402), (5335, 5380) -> -0.7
